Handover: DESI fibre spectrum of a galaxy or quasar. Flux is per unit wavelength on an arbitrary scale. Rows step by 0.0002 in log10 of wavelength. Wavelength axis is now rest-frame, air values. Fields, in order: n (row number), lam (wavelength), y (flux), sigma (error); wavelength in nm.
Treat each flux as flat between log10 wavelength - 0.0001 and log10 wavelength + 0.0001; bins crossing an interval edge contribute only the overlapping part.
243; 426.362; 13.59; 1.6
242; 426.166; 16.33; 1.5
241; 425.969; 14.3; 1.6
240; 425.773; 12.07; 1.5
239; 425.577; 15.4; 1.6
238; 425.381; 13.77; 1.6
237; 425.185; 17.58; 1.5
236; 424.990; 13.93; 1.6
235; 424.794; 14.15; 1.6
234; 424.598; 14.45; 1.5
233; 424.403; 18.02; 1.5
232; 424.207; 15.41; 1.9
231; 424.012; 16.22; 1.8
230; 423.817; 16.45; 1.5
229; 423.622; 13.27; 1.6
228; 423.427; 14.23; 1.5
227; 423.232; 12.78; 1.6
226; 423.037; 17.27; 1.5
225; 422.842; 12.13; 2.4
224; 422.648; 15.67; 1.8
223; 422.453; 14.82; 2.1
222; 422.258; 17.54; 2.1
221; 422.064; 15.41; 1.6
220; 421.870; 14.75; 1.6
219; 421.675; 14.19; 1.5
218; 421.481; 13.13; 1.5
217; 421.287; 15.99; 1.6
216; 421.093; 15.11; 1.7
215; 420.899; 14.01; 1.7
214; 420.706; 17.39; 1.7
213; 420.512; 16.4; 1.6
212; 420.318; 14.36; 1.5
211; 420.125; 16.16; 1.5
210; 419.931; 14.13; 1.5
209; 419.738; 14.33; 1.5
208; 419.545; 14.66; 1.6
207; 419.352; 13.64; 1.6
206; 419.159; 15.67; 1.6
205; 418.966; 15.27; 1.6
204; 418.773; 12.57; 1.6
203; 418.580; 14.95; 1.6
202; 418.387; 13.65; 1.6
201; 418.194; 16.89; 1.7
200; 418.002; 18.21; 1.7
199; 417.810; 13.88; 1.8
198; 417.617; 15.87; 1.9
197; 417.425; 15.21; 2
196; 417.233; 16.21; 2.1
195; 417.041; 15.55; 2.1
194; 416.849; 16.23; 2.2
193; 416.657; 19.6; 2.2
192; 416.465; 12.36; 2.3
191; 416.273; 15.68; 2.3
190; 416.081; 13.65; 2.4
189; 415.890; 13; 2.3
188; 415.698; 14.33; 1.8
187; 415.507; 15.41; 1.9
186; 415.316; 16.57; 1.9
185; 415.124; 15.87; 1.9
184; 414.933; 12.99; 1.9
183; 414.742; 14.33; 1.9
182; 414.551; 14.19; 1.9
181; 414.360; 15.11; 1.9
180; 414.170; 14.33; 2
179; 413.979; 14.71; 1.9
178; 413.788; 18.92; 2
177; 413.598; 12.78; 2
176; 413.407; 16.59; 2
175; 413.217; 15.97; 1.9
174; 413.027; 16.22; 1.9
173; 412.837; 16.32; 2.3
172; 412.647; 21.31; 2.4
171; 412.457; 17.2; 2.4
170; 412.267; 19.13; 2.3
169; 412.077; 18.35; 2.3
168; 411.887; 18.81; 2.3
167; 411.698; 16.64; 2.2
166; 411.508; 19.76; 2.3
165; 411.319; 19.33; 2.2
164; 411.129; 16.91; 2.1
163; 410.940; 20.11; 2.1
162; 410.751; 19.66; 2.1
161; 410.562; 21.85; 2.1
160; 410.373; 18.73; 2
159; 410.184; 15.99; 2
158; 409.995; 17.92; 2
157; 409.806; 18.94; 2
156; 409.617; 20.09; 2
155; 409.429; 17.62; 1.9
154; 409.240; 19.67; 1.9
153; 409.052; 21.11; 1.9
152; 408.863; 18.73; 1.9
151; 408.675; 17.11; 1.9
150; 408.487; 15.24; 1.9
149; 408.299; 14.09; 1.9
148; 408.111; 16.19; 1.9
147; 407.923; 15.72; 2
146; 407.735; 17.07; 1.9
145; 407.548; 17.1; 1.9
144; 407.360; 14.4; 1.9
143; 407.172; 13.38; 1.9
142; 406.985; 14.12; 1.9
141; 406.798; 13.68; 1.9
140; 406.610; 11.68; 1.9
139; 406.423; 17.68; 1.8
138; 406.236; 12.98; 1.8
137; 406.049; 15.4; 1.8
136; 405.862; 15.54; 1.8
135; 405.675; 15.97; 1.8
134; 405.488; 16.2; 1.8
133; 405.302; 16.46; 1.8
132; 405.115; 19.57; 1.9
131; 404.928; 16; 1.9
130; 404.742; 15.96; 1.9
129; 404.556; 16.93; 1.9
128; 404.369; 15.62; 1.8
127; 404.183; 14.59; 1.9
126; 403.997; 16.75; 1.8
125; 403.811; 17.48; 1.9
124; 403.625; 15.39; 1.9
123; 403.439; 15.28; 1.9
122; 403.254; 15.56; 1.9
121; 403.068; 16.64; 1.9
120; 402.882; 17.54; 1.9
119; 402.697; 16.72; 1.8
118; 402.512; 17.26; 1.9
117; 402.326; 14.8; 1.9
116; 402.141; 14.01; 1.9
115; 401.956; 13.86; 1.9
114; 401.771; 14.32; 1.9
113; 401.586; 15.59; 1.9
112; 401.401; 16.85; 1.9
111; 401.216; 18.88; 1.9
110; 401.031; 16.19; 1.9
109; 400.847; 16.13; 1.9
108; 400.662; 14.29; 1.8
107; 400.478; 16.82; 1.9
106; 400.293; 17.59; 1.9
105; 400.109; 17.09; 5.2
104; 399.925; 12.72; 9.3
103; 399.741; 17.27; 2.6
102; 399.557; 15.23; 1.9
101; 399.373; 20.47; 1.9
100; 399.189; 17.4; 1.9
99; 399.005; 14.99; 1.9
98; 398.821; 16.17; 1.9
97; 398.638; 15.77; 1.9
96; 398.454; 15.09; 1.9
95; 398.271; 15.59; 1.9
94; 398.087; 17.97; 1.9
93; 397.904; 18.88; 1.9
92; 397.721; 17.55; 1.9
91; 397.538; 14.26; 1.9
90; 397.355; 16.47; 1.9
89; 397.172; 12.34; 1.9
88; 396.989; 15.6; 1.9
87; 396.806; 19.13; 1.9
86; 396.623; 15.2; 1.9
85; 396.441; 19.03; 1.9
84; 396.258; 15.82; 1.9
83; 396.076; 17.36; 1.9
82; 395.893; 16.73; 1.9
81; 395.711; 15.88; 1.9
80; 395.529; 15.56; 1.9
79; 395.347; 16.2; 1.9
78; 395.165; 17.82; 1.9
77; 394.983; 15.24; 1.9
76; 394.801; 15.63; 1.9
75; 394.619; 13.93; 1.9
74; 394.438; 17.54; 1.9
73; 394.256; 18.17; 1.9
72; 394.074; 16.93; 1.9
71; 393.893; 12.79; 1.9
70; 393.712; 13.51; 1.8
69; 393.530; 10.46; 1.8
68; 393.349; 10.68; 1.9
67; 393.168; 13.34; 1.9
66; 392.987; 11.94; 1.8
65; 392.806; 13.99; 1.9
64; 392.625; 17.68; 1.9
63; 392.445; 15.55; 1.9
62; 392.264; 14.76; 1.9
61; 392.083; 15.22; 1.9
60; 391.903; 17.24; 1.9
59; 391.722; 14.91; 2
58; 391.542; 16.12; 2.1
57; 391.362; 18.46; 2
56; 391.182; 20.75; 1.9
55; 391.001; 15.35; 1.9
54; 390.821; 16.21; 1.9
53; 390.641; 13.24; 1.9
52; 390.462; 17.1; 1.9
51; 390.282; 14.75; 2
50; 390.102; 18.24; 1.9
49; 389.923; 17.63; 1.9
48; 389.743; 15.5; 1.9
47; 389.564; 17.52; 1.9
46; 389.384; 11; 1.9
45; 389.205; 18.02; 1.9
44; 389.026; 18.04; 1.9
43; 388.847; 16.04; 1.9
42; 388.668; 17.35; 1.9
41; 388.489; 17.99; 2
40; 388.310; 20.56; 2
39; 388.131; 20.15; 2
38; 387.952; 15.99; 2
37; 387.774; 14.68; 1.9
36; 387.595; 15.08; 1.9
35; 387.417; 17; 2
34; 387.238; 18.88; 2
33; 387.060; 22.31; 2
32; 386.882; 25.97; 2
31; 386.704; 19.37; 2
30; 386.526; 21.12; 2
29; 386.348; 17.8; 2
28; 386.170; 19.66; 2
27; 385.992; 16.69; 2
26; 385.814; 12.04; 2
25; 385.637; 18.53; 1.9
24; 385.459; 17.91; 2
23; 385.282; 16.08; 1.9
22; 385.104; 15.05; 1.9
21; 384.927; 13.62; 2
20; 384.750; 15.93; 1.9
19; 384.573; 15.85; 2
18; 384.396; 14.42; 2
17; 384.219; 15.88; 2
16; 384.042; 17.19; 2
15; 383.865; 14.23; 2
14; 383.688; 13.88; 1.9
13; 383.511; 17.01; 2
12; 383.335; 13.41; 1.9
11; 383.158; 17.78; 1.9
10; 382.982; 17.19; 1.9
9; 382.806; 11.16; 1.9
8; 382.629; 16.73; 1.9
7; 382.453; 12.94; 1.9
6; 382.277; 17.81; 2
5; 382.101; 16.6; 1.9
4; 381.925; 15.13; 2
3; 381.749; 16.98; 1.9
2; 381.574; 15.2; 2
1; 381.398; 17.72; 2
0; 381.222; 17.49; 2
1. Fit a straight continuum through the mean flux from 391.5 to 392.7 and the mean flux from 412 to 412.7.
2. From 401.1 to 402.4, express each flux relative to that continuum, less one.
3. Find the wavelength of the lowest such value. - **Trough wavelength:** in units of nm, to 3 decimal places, 401.956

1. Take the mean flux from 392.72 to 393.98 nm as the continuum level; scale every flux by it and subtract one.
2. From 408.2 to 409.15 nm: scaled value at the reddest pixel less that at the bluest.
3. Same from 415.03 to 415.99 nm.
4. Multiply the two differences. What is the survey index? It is -0.13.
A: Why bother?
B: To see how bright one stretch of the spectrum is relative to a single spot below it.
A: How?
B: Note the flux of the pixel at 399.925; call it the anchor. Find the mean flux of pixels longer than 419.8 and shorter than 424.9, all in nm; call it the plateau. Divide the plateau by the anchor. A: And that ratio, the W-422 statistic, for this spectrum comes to 1.19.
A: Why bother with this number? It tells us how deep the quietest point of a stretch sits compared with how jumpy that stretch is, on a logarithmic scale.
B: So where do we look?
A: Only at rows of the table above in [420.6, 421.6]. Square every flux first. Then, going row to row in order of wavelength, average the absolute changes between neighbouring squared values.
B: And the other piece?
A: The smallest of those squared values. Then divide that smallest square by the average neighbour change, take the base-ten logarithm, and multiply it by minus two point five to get -1.1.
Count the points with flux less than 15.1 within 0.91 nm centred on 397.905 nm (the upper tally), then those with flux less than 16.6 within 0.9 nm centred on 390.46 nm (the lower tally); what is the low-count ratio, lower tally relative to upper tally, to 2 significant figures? 3.0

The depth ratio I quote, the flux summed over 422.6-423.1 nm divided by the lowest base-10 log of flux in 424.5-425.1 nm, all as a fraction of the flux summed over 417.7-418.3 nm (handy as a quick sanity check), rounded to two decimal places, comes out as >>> 0.80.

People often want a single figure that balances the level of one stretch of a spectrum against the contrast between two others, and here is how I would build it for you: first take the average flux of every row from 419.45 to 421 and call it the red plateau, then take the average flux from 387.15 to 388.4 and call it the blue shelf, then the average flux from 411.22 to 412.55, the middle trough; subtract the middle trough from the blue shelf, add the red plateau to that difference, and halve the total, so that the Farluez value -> 7.10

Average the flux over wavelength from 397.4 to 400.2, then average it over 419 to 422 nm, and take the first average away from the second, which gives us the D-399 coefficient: -1.5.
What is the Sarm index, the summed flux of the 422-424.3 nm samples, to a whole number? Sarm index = 181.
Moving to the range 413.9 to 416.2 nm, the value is 174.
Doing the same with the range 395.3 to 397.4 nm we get 195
